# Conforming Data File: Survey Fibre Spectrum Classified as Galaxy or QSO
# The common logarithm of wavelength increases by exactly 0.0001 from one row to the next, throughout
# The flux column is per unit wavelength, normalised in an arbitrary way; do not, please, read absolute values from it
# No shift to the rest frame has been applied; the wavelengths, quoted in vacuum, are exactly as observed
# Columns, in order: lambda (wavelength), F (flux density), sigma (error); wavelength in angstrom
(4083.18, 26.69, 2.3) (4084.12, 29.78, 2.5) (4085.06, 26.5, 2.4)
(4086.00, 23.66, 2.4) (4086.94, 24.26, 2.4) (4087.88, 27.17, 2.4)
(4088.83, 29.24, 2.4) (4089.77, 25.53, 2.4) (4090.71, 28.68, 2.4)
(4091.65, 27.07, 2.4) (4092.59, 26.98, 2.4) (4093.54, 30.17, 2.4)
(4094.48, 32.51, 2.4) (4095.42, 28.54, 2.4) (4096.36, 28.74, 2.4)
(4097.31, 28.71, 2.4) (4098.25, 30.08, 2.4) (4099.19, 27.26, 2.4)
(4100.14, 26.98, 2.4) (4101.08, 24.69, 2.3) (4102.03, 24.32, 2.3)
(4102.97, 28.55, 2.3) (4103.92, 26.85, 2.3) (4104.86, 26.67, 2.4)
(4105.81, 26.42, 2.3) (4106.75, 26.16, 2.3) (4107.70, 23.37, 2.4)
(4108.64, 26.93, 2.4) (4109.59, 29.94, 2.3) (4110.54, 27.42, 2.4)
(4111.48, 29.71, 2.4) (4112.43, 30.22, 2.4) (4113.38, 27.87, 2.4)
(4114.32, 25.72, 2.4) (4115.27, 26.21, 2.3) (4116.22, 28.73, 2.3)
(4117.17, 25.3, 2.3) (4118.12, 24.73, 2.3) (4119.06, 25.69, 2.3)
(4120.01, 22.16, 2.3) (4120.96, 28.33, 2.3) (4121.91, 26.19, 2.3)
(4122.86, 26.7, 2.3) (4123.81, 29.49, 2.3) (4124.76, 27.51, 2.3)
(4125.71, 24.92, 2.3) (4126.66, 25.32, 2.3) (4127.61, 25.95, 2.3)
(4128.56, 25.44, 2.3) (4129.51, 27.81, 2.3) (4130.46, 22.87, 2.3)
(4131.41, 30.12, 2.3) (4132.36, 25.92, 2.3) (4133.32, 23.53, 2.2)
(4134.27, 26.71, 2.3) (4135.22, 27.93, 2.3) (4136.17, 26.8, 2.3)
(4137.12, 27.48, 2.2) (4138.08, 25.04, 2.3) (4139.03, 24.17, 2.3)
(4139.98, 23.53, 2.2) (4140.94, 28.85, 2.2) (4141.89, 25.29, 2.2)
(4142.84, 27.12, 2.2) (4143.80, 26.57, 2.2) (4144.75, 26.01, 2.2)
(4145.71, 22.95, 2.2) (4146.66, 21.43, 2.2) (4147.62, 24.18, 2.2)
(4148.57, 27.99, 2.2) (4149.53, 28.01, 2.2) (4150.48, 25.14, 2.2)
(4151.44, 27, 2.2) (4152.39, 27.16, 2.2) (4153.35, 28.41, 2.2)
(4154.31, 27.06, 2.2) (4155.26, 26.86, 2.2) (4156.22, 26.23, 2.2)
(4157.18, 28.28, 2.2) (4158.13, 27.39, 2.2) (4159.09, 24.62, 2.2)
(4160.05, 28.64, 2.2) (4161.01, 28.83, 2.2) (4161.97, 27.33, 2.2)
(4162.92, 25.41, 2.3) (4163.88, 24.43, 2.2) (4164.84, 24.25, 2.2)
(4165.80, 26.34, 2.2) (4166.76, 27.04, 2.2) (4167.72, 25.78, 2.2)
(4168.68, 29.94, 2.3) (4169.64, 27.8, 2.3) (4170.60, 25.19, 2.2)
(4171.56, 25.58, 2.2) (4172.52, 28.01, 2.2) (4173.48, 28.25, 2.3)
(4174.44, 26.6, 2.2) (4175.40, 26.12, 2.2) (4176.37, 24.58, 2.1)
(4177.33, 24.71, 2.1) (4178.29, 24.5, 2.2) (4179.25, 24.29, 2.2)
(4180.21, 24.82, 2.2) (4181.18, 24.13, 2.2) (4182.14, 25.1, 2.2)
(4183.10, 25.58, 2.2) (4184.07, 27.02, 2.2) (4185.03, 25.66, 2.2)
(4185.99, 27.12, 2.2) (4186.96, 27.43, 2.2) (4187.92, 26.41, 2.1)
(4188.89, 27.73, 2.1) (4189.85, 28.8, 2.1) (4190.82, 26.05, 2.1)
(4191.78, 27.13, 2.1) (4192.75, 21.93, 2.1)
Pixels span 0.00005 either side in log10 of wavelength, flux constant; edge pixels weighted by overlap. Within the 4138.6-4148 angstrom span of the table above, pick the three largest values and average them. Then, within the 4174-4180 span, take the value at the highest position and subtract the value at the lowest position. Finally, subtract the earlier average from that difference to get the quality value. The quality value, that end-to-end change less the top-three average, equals -30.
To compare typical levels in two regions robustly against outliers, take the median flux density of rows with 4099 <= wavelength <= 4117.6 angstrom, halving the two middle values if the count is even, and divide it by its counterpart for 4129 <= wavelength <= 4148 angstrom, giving 1.04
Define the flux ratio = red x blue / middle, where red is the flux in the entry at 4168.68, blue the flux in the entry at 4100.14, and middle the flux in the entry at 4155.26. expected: 30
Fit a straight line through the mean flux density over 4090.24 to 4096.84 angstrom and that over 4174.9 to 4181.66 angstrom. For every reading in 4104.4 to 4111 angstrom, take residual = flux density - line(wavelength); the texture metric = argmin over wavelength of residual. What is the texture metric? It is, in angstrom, 4107.70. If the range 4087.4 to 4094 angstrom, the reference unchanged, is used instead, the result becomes 4089.77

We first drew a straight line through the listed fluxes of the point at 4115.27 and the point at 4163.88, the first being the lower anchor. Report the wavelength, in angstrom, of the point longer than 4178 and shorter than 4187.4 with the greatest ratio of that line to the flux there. 4181.18 angstrom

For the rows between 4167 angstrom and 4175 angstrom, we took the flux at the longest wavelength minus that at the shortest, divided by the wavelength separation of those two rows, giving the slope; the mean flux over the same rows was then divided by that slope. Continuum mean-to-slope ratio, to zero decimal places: 222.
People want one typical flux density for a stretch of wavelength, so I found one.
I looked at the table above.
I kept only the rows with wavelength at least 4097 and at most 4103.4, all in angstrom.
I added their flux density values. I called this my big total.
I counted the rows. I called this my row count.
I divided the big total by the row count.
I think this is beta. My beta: 27.2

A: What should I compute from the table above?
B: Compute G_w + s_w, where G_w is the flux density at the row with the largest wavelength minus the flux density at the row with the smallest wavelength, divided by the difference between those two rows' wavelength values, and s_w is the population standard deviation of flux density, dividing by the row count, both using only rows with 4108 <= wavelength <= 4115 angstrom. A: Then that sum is 1.38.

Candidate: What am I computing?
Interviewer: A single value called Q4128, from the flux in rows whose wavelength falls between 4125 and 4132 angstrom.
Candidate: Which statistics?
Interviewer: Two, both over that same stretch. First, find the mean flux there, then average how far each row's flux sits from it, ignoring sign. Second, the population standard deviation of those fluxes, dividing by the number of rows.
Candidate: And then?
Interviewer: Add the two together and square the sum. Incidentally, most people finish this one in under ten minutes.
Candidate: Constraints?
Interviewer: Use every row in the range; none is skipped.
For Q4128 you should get 14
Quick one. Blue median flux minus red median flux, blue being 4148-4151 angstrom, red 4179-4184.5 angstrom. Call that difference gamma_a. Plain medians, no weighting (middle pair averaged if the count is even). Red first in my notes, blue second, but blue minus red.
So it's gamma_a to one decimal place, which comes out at 3.0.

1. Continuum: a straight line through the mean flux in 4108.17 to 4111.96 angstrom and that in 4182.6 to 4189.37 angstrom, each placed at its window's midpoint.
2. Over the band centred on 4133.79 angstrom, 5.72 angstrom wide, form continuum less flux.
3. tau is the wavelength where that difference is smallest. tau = 4131.41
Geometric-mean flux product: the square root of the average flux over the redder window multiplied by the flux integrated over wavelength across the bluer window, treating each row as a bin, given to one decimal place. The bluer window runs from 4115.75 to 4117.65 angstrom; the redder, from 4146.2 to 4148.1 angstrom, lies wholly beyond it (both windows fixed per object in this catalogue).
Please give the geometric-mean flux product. 34.2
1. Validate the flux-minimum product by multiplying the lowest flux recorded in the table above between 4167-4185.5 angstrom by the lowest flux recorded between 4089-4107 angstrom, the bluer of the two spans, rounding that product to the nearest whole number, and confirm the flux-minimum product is 587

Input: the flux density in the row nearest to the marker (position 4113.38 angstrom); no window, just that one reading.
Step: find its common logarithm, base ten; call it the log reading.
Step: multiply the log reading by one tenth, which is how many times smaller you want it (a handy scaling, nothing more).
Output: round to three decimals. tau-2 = 0.145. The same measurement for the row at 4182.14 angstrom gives 0.140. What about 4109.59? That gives 0.148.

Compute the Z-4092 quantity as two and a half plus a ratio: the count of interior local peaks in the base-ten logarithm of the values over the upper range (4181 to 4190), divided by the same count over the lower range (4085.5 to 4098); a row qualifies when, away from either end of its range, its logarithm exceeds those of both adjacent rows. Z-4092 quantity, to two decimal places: 3.00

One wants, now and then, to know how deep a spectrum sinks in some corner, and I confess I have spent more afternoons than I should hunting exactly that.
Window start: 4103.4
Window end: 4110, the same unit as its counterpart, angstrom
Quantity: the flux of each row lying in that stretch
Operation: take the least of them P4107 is 23.37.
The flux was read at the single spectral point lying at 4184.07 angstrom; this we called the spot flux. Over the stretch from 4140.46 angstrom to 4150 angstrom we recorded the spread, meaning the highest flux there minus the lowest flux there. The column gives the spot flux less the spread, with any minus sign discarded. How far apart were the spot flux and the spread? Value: 20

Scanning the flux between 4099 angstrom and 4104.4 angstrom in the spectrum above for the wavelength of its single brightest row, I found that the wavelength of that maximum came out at 4102.97 angstrom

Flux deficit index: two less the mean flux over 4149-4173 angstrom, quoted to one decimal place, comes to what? -24.8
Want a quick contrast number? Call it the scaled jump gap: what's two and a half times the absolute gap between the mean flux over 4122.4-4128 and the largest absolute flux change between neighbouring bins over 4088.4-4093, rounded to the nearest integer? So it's 57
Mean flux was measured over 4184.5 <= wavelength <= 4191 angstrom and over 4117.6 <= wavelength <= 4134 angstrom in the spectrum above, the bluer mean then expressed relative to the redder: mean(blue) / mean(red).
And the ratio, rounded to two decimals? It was 0.96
